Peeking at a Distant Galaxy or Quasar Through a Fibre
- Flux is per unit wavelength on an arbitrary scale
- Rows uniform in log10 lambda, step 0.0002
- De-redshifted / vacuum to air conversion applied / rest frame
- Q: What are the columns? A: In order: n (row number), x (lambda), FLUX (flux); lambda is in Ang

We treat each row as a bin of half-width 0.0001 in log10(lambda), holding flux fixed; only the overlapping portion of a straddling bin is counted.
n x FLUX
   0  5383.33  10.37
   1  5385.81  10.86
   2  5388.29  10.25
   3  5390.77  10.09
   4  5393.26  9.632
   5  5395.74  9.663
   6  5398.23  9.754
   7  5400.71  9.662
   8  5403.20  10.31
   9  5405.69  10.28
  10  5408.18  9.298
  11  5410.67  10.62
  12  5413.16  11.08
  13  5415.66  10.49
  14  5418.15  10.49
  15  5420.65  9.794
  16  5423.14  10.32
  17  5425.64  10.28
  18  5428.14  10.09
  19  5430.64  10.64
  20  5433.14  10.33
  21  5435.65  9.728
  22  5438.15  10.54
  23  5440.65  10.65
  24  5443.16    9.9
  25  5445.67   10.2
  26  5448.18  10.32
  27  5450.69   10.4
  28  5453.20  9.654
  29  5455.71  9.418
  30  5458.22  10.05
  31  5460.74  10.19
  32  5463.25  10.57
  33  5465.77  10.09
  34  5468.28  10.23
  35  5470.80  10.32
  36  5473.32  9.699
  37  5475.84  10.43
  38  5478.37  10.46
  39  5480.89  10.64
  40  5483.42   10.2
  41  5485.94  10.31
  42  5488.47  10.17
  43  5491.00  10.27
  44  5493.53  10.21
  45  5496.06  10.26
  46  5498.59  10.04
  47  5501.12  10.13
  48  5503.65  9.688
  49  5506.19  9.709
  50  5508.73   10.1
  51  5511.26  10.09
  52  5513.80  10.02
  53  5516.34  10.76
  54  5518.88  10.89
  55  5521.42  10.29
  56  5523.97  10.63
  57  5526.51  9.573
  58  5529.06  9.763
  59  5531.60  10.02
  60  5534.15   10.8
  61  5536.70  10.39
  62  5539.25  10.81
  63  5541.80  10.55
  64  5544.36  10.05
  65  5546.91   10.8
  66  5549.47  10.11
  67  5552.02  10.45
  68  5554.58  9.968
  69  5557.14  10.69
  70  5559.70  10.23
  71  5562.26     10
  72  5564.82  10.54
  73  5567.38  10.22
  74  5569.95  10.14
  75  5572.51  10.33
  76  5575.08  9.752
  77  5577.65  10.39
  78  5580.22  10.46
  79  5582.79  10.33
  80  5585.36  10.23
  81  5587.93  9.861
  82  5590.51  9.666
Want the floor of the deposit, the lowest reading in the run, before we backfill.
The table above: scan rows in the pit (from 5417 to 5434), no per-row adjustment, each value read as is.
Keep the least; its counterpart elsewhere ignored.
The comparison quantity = 9.794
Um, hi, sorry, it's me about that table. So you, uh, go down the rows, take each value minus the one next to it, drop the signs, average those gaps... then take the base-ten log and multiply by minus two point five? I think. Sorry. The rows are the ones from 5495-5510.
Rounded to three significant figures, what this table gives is 1.58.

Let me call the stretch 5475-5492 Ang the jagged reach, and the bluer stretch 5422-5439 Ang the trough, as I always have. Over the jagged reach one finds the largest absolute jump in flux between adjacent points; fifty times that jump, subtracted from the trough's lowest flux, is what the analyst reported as -12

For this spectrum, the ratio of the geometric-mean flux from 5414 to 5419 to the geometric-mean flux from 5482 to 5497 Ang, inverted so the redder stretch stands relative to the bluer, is 0.98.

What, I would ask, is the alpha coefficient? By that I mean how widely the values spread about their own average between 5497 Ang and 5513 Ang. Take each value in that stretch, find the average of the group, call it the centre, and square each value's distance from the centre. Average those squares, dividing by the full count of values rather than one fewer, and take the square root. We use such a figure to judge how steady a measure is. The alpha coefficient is 0.19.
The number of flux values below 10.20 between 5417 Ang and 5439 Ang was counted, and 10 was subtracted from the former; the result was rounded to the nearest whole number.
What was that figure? -7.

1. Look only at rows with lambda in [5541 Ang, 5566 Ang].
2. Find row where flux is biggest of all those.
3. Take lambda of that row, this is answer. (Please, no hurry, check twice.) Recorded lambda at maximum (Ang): 5546.91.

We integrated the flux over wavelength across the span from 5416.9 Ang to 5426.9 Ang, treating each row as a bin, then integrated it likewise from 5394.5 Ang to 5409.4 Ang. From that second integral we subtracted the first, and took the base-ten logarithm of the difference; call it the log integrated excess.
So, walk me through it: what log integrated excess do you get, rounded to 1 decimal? 1.6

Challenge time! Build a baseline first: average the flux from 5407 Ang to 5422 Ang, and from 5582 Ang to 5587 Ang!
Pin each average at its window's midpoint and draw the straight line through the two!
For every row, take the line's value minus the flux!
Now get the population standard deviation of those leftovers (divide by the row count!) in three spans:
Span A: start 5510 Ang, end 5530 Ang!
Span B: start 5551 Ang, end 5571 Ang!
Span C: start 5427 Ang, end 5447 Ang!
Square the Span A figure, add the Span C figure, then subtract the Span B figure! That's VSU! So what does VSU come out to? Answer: 0.28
